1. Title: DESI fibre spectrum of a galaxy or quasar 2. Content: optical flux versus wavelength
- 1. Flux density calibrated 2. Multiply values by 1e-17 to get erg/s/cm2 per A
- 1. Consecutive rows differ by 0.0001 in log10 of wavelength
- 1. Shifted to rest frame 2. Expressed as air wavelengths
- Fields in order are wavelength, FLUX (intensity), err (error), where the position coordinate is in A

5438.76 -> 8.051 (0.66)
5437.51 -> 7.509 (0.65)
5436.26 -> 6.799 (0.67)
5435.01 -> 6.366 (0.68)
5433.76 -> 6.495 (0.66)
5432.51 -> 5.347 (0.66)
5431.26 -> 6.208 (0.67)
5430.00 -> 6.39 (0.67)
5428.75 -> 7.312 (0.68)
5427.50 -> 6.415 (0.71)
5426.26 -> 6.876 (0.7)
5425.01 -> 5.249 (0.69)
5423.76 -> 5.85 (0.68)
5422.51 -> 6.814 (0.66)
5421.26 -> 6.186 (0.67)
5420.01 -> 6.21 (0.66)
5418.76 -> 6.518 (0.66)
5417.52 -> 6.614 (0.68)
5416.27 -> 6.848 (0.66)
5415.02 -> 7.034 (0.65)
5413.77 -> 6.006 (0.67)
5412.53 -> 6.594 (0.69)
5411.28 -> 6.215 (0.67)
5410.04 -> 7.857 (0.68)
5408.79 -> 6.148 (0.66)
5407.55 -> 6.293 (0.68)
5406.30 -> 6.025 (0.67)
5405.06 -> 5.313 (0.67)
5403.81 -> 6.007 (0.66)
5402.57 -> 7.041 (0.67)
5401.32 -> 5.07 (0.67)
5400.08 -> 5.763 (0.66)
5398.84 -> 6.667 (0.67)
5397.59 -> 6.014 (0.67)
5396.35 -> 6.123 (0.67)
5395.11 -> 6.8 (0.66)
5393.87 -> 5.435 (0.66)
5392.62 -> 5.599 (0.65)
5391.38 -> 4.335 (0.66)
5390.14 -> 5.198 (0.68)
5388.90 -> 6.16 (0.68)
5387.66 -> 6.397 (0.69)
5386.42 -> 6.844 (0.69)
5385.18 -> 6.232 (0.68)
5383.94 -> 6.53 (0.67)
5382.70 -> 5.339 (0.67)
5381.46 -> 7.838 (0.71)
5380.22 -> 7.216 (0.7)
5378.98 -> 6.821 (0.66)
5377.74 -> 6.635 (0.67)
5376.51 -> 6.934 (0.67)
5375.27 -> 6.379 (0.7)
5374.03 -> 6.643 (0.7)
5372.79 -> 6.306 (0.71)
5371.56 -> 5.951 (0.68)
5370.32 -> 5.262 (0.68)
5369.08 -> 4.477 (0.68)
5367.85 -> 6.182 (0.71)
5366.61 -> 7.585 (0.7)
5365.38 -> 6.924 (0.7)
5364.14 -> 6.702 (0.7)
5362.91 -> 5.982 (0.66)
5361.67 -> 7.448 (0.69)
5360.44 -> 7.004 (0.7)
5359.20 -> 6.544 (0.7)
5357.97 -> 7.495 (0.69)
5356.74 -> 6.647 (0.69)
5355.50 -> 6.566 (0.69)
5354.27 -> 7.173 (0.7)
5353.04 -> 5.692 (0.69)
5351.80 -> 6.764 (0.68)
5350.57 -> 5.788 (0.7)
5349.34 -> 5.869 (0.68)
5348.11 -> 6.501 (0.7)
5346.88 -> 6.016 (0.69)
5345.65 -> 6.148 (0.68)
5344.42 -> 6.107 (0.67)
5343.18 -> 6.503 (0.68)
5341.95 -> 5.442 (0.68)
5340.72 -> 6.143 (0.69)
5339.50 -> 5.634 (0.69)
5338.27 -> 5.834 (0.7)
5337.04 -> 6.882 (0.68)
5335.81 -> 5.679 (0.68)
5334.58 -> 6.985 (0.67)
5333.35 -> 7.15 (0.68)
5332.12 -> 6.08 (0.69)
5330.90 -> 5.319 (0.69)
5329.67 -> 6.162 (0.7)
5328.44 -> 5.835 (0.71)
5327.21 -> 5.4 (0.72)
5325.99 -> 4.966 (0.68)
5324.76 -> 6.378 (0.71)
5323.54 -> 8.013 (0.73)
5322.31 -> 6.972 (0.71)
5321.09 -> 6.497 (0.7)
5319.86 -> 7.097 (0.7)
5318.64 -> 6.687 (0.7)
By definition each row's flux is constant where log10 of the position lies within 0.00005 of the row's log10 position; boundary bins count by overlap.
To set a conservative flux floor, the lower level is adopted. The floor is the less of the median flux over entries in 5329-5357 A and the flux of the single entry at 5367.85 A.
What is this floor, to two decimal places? 6.14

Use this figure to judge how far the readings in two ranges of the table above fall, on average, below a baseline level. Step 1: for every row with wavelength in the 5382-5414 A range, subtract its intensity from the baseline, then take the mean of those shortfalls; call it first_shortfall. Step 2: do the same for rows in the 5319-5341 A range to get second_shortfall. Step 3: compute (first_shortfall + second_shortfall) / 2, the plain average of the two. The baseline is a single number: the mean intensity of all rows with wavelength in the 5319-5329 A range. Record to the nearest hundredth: 0.22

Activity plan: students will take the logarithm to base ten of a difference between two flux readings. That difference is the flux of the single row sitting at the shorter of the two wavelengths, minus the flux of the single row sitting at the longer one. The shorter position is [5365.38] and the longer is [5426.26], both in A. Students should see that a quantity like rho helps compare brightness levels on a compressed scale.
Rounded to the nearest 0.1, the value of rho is -1.3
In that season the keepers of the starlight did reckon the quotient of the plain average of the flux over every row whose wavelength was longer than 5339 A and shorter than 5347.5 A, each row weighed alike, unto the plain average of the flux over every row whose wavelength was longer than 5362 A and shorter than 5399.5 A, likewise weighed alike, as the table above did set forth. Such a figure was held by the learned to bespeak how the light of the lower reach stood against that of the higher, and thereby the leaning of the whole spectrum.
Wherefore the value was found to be 0.96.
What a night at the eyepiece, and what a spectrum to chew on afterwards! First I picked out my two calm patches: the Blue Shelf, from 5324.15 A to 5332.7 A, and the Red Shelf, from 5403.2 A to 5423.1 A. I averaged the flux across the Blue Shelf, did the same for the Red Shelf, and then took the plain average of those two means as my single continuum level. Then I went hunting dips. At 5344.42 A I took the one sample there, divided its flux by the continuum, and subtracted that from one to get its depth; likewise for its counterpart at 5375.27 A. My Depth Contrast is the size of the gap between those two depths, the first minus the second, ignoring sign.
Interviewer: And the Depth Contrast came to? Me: 0.04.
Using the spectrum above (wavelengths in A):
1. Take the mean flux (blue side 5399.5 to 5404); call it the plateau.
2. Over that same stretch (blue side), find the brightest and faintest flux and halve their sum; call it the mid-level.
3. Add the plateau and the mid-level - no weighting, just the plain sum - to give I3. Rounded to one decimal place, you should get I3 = 12.0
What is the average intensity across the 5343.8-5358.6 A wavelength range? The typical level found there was 6.40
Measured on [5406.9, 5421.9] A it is 6.54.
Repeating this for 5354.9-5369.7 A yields 6.63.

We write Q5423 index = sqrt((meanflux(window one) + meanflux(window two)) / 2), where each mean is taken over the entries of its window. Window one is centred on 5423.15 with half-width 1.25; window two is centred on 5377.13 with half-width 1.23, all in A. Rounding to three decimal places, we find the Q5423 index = 2.561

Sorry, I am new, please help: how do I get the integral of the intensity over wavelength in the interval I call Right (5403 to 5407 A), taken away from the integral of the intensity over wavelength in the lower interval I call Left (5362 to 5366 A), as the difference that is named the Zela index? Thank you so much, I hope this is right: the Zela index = 3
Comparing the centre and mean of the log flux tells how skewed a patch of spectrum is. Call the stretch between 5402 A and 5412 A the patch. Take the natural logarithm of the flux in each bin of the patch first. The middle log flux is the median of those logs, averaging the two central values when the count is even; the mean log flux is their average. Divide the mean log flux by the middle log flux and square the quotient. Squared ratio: 1.025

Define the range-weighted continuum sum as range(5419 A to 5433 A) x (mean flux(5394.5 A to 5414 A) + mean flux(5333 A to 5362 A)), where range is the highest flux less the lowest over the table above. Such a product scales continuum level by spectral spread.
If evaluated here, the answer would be 26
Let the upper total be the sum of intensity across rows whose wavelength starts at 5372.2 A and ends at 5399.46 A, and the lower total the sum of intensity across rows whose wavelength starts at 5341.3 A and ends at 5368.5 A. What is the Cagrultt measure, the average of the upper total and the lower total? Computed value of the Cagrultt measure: 141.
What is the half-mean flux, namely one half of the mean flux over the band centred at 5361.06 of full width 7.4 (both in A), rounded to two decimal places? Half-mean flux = 3.43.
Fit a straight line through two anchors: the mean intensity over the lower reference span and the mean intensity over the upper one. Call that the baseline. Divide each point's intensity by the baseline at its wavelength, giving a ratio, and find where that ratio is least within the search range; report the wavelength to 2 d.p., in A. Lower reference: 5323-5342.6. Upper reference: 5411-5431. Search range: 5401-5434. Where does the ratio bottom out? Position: 5401.32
